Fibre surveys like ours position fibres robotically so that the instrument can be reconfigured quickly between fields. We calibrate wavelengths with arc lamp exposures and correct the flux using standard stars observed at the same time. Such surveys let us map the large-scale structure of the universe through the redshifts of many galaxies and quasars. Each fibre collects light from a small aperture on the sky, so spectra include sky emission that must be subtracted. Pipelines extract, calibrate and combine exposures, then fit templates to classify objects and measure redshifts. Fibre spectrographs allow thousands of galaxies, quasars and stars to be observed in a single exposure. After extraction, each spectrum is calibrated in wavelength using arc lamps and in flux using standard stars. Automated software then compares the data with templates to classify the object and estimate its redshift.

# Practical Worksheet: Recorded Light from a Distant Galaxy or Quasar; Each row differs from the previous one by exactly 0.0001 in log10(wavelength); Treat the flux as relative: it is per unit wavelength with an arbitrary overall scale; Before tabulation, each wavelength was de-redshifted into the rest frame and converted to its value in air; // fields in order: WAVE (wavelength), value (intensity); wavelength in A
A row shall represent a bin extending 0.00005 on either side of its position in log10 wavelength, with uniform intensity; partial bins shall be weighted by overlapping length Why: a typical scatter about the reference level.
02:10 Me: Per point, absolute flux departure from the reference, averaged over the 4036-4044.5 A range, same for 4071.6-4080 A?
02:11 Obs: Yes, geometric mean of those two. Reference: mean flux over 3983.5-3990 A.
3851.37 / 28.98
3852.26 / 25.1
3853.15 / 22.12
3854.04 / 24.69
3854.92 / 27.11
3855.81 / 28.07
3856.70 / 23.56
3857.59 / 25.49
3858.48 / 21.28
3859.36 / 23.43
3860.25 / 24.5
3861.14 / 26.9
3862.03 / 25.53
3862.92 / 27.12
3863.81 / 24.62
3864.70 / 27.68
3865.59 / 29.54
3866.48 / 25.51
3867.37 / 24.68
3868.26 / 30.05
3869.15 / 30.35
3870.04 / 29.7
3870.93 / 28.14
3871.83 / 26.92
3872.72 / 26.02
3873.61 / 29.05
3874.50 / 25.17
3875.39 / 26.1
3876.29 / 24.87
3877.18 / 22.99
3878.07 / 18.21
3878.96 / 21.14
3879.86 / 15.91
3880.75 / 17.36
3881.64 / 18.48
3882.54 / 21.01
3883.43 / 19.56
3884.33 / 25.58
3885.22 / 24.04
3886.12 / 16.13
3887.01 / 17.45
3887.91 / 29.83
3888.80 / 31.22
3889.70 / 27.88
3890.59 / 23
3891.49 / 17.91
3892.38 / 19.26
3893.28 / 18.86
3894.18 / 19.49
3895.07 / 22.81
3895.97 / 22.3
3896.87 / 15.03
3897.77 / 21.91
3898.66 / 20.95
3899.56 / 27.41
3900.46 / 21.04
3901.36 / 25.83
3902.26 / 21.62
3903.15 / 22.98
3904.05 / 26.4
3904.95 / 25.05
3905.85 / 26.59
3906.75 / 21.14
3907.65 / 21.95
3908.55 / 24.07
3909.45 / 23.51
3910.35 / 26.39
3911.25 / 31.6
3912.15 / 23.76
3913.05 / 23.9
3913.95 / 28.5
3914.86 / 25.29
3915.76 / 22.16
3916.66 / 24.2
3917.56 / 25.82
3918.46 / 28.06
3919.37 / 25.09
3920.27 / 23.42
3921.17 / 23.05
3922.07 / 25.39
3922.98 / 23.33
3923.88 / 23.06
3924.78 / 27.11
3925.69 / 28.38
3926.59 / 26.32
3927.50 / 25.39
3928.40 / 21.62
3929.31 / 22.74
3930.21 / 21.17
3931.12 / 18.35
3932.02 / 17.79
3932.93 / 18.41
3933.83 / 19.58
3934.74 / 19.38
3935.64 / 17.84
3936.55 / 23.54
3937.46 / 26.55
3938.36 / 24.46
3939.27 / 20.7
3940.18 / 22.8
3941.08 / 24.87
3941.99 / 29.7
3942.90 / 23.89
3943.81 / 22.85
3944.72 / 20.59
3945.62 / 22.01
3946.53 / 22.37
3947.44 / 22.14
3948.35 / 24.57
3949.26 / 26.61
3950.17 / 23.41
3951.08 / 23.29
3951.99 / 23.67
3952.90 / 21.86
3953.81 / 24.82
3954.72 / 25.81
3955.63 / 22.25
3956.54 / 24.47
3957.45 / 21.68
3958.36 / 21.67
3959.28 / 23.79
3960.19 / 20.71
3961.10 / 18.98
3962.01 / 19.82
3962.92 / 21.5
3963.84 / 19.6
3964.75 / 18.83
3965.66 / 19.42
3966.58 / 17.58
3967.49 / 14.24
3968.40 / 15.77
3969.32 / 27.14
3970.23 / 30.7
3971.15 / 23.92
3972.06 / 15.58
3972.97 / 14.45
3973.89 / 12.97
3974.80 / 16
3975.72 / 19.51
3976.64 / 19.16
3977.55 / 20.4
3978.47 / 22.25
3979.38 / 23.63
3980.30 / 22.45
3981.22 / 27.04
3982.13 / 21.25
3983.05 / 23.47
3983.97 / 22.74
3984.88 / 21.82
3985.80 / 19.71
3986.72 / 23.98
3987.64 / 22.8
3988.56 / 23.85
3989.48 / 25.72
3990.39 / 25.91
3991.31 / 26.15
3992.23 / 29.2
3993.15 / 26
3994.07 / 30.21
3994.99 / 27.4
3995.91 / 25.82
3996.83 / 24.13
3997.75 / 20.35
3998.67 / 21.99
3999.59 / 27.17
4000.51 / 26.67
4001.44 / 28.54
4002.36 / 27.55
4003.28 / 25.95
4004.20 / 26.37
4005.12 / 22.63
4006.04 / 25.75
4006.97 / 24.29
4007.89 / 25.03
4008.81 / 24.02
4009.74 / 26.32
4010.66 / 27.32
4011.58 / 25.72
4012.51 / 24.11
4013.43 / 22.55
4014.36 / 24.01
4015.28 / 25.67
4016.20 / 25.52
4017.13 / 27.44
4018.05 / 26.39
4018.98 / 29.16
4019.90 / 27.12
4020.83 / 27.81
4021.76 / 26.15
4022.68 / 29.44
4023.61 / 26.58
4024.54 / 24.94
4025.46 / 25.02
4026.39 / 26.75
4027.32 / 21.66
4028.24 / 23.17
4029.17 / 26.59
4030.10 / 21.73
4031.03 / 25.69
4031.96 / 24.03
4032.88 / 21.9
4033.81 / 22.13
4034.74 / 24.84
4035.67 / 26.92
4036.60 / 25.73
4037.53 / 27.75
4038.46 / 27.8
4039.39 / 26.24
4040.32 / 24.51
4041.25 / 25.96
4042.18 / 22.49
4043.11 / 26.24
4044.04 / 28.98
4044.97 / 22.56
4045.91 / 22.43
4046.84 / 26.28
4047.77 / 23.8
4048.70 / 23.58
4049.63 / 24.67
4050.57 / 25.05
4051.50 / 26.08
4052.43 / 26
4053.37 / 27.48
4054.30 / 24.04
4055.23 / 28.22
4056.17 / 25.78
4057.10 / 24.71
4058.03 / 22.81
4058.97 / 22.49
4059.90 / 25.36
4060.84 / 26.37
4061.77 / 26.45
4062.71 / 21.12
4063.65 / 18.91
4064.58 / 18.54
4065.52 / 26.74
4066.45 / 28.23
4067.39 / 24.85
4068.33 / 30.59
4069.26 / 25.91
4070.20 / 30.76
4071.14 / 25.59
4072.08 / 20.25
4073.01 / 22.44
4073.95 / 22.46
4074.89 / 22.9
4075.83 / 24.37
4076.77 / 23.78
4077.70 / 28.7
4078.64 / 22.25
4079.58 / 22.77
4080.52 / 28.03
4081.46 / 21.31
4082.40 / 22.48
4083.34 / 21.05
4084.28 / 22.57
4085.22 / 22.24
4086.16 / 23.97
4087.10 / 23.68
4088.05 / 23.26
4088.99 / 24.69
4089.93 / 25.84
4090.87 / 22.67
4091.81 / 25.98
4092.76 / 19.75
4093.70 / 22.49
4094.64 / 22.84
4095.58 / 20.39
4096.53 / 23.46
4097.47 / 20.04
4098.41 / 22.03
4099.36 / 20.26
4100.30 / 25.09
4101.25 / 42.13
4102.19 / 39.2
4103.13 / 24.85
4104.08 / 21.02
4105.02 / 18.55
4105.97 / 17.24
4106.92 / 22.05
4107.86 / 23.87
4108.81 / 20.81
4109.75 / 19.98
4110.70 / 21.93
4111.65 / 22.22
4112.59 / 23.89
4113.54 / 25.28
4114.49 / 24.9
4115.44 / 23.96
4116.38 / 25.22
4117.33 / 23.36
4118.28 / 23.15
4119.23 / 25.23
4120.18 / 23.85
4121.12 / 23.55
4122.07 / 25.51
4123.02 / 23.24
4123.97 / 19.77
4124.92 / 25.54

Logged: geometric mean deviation 2.2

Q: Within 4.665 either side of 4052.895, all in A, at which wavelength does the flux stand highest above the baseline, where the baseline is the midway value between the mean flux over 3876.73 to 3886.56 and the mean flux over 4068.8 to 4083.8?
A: 4055.23 A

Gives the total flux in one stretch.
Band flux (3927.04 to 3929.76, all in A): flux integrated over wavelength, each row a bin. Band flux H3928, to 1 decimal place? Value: 63.1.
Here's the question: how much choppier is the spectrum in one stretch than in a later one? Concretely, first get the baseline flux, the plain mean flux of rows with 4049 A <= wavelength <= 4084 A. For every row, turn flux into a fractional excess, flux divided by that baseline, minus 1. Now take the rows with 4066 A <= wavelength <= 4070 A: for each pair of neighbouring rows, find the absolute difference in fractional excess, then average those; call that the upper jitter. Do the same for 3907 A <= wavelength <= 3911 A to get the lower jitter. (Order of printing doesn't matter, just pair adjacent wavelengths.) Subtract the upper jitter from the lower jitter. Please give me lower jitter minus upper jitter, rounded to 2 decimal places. -0.11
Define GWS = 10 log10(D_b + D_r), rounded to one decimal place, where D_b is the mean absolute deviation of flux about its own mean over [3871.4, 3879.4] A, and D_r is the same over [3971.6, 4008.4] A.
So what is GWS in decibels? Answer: 7.5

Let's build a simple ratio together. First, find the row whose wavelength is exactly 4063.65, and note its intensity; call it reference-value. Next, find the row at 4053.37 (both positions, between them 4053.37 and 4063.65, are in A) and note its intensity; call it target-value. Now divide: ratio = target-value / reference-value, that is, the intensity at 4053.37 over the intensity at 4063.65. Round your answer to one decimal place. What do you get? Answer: 1.5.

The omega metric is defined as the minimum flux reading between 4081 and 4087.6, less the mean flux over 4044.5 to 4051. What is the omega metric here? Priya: -3.0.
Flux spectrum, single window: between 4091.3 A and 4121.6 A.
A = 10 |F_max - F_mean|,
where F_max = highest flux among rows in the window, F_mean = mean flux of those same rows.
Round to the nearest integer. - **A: 184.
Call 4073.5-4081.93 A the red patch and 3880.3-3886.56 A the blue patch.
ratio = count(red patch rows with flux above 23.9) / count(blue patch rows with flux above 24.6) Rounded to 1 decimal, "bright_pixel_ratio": 3.0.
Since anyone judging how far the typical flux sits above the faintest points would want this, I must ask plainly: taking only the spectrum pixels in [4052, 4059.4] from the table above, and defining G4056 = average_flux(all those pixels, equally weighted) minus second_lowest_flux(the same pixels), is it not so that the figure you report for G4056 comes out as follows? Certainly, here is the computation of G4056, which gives 2.4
